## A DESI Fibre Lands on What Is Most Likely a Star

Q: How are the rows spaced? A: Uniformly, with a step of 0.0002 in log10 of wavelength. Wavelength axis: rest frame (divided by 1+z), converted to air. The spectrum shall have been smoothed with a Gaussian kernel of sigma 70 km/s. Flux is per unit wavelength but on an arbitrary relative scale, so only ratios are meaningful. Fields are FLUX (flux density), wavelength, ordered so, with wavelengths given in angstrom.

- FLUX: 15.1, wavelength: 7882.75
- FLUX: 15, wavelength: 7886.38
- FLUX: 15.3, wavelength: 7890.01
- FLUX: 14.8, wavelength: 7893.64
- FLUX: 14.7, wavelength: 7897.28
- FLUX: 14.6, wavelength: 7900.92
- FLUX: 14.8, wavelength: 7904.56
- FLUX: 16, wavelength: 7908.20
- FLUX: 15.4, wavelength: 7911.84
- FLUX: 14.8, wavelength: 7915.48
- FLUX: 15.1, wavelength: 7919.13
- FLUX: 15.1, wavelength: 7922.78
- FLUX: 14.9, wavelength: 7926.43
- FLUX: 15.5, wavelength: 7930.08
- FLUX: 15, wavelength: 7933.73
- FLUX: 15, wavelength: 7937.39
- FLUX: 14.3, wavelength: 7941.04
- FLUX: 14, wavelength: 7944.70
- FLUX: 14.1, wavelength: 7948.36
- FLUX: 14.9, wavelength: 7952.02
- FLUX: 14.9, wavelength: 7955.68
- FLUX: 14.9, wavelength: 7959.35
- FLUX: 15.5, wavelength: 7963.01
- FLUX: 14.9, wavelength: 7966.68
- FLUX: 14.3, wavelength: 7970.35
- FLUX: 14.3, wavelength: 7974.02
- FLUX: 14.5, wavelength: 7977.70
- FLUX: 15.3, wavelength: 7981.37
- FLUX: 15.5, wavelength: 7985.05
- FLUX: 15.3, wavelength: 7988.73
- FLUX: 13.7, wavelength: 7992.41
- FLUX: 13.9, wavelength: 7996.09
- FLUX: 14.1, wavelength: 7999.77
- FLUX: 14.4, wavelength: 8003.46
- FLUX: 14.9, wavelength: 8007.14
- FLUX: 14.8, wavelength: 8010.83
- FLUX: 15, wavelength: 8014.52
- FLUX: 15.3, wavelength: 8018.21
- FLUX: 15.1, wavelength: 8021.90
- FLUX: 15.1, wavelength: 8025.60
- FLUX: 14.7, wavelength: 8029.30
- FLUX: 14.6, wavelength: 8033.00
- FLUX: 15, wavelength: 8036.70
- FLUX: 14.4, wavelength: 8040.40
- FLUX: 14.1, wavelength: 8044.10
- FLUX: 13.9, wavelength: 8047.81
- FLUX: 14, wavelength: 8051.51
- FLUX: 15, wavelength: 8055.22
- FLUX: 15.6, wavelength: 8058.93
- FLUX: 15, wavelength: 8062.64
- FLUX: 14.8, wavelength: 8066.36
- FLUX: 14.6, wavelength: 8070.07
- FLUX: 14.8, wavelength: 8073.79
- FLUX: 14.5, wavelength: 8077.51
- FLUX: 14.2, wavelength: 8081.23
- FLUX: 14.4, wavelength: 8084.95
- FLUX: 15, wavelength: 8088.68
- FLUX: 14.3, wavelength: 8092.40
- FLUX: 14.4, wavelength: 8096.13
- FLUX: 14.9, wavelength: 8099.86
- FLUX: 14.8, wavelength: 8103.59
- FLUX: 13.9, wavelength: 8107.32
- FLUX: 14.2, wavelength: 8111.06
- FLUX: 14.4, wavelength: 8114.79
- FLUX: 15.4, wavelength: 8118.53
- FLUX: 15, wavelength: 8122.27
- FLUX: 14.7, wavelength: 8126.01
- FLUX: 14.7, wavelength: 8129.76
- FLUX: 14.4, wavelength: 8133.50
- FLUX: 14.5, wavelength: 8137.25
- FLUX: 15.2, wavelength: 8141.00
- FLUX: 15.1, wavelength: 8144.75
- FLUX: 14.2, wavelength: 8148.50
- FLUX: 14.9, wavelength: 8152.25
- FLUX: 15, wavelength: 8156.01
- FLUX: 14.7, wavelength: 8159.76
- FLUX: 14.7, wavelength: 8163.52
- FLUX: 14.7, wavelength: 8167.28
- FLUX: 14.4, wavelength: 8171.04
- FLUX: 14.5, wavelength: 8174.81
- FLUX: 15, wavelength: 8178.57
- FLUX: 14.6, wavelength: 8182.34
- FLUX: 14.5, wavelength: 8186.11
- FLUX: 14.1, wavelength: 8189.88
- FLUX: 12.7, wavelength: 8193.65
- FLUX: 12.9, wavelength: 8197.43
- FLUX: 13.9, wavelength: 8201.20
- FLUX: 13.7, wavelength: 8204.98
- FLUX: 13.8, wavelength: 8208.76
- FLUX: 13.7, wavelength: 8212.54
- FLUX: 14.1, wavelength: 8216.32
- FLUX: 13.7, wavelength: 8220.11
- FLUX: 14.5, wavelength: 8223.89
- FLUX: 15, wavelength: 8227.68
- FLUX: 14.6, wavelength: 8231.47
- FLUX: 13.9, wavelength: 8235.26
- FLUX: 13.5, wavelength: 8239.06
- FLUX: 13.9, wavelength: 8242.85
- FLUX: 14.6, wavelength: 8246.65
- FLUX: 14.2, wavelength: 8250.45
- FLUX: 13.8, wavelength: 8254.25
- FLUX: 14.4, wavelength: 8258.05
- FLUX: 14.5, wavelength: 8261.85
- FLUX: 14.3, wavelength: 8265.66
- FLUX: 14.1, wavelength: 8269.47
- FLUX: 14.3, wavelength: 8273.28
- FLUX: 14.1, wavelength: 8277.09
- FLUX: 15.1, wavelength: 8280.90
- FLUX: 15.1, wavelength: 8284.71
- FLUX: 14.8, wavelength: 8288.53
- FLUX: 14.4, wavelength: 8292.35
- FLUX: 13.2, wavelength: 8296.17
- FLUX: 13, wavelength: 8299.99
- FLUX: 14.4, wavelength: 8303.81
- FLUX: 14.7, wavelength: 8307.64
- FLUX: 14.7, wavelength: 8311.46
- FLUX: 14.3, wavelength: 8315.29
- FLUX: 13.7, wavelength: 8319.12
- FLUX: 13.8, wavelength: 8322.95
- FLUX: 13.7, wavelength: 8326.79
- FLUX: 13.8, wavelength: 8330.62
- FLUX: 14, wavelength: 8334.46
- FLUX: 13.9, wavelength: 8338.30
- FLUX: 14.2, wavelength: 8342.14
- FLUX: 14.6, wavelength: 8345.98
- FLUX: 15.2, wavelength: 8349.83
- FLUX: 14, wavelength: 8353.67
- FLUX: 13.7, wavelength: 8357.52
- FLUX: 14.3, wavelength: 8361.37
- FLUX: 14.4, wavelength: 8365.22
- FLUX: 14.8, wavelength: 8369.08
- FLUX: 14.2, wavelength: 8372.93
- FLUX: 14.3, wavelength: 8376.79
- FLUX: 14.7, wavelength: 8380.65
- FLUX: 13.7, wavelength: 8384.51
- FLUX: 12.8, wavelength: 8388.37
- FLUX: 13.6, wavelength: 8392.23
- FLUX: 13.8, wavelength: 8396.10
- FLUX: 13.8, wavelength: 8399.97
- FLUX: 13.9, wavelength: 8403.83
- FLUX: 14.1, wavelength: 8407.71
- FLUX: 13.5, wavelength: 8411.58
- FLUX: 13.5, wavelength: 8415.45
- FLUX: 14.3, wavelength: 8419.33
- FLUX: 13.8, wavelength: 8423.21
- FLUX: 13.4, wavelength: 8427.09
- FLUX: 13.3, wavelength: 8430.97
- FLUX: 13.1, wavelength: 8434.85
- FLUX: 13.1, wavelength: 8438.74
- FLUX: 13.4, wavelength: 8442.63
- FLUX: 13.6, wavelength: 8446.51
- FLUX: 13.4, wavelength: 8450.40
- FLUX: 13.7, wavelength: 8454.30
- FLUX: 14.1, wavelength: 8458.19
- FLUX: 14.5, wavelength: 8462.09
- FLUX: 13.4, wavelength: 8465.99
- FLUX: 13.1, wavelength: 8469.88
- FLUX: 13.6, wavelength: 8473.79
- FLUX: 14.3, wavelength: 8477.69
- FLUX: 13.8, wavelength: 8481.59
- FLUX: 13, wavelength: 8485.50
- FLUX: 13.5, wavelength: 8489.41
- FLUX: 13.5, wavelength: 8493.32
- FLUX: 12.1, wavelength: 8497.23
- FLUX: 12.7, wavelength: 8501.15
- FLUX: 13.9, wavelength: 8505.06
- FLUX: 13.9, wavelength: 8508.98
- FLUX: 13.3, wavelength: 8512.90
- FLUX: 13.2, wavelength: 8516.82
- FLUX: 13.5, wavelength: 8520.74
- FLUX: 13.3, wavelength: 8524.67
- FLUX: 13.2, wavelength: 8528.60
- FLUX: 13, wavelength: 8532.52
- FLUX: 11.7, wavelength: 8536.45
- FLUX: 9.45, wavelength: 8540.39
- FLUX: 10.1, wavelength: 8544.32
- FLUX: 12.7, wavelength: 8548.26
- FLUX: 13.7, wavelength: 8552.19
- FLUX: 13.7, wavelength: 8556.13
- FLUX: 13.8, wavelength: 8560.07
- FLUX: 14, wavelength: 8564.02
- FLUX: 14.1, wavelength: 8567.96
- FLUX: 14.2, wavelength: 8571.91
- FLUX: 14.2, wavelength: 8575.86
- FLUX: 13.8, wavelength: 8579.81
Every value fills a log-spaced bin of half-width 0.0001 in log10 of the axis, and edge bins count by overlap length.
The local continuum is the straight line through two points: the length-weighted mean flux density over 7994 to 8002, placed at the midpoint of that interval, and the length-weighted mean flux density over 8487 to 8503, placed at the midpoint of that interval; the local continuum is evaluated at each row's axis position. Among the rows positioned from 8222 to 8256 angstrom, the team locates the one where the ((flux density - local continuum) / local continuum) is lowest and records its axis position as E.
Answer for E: 8239.06 angstrom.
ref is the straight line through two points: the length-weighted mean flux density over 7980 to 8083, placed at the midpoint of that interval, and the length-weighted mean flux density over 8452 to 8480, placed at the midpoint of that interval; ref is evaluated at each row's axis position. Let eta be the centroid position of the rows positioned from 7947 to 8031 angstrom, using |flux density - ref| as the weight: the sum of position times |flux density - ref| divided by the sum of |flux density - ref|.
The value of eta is 7988.4 angstrom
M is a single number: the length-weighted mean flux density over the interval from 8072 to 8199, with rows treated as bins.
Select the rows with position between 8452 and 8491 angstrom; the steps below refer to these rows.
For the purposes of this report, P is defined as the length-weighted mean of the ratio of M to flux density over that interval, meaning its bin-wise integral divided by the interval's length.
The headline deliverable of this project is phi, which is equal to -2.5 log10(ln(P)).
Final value 3.1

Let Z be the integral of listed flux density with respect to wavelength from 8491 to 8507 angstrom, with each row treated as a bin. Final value 209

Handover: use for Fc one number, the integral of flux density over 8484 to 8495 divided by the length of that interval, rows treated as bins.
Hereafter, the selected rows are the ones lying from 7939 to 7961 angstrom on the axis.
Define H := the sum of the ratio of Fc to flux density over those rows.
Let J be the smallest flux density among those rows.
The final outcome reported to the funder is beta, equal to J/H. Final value 2.54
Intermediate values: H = 5.52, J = 14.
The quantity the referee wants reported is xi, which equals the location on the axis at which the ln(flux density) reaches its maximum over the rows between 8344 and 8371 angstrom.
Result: 8349.83 angstrom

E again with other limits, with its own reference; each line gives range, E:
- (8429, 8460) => 8434.85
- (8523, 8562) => 8540.39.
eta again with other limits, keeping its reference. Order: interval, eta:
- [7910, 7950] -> 7935.3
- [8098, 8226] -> 8167.9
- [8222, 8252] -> 8235.8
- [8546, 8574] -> 8560.3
